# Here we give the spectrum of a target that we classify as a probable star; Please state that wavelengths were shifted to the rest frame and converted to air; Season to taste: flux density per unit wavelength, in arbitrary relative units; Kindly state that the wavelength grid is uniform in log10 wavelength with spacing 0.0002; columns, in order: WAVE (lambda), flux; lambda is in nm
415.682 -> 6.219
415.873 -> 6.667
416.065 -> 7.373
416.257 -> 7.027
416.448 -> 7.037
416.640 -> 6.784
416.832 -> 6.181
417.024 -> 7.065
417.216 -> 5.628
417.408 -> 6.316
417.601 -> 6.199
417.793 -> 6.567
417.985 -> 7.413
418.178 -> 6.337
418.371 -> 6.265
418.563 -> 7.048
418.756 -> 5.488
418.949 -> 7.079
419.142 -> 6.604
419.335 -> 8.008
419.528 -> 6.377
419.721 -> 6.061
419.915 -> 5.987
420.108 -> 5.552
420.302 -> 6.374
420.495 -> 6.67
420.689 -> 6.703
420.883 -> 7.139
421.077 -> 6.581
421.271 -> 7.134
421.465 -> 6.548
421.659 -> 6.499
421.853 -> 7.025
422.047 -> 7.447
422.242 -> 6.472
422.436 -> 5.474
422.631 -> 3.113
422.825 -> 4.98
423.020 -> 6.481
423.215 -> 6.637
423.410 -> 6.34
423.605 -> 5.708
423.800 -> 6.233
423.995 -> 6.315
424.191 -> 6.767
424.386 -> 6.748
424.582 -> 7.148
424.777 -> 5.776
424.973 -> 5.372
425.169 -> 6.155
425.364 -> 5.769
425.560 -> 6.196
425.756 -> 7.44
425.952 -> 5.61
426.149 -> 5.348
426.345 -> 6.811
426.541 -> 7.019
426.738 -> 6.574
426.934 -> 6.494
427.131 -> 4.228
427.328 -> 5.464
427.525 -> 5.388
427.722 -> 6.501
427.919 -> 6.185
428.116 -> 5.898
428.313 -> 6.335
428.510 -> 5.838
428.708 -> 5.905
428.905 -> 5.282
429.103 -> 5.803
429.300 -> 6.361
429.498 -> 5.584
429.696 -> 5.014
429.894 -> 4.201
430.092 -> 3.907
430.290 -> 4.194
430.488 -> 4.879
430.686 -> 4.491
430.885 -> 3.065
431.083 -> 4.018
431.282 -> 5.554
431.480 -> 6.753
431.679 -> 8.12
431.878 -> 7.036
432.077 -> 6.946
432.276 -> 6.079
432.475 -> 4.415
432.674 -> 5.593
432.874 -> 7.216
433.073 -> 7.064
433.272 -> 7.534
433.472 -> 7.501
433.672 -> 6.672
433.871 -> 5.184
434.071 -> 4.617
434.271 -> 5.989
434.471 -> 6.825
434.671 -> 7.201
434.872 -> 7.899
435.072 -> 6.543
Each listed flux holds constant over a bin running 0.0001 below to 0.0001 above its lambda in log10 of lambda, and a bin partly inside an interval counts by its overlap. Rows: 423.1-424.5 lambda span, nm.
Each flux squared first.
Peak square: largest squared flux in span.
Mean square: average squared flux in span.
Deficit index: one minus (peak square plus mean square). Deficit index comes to -86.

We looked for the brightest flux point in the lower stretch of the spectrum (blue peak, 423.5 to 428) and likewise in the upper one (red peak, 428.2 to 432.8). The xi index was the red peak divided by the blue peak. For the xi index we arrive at 1.09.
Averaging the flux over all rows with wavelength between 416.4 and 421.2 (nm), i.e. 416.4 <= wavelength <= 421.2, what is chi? 6.54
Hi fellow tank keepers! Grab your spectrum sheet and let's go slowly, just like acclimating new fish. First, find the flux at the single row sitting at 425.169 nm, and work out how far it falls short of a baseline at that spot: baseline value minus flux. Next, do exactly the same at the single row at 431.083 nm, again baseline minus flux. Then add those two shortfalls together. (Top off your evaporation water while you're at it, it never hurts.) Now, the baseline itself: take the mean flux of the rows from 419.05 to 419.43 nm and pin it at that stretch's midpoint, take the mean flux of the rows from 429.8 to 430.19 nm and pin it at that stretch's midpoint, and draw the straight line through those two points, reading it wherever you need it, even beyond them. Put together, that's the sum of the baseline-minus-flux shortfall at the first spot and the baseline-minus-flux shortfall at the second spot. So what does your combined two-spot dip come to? -1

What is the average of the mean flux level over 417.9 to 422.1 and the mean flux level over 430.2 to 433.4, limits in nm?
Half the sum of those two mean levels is 6.2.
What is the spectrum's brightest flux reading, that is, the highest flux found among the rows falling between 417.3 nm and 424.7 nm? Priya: 8.008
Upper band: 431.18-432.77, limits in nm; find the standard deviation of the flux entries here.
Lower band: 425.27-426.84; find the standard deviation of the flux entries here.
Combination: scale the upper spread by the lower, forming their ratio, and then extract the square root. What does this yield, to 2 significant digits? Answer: 1.2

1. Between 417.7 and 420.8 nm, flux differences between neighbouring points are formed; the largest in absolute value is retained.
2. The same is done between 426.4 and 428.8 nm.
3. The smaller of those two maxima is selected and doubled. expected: 3.26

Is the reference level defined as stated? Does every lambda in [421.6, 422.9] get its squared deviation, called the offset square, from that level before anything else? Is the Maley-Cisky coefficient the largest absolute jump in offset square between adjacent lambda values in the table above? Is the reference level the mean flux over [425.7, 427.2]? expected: 9.0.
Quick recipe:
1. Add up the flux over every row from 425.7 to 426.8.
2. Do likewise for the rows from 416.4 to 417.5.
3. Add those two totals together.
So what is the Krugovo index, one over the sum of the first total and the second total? 0.0129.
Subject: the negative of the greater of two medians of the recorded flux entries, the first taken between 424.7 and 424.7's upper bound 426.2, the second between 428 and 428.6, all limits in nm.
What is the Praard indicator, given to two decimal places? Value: -5.90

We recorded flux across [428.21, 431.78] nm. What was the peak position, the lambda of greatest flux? 431.679 nm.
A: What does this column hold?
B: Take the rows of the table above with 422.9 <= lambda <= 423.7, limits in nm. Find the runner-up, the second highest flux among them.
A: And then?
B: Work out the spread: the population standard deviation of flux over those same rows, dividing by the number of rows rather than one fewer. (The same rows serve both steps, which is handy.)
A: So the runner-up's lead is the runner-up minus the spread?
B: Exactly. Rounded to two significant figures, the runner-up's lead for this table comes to 6.1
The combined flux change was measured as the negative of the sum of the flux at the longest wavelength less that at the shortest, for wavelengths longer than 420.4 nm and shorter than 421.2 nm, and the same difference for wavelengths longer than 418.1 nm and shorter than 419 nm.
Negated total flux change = -1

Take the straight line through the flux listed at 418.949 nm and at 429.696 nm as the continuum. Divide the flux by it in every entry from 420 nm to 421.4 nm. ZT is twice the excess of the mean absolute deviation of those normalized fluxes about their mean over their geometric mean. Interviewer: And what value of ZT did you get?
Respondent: -1.83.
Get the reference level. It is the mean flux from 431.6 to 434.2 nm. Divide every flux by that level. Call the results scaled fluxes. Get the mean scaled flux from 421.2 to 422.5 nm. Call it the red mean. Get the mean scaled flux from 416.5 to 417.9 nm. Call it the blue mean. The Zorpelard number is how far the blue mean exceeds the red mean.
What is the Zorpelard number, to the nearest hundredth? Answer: -0.04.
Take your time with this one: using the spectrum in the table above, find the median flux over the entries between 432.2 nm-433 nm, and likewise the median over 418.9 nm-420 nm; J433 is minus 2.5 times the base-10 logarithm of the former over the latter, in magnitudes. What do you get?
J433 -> 0.12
